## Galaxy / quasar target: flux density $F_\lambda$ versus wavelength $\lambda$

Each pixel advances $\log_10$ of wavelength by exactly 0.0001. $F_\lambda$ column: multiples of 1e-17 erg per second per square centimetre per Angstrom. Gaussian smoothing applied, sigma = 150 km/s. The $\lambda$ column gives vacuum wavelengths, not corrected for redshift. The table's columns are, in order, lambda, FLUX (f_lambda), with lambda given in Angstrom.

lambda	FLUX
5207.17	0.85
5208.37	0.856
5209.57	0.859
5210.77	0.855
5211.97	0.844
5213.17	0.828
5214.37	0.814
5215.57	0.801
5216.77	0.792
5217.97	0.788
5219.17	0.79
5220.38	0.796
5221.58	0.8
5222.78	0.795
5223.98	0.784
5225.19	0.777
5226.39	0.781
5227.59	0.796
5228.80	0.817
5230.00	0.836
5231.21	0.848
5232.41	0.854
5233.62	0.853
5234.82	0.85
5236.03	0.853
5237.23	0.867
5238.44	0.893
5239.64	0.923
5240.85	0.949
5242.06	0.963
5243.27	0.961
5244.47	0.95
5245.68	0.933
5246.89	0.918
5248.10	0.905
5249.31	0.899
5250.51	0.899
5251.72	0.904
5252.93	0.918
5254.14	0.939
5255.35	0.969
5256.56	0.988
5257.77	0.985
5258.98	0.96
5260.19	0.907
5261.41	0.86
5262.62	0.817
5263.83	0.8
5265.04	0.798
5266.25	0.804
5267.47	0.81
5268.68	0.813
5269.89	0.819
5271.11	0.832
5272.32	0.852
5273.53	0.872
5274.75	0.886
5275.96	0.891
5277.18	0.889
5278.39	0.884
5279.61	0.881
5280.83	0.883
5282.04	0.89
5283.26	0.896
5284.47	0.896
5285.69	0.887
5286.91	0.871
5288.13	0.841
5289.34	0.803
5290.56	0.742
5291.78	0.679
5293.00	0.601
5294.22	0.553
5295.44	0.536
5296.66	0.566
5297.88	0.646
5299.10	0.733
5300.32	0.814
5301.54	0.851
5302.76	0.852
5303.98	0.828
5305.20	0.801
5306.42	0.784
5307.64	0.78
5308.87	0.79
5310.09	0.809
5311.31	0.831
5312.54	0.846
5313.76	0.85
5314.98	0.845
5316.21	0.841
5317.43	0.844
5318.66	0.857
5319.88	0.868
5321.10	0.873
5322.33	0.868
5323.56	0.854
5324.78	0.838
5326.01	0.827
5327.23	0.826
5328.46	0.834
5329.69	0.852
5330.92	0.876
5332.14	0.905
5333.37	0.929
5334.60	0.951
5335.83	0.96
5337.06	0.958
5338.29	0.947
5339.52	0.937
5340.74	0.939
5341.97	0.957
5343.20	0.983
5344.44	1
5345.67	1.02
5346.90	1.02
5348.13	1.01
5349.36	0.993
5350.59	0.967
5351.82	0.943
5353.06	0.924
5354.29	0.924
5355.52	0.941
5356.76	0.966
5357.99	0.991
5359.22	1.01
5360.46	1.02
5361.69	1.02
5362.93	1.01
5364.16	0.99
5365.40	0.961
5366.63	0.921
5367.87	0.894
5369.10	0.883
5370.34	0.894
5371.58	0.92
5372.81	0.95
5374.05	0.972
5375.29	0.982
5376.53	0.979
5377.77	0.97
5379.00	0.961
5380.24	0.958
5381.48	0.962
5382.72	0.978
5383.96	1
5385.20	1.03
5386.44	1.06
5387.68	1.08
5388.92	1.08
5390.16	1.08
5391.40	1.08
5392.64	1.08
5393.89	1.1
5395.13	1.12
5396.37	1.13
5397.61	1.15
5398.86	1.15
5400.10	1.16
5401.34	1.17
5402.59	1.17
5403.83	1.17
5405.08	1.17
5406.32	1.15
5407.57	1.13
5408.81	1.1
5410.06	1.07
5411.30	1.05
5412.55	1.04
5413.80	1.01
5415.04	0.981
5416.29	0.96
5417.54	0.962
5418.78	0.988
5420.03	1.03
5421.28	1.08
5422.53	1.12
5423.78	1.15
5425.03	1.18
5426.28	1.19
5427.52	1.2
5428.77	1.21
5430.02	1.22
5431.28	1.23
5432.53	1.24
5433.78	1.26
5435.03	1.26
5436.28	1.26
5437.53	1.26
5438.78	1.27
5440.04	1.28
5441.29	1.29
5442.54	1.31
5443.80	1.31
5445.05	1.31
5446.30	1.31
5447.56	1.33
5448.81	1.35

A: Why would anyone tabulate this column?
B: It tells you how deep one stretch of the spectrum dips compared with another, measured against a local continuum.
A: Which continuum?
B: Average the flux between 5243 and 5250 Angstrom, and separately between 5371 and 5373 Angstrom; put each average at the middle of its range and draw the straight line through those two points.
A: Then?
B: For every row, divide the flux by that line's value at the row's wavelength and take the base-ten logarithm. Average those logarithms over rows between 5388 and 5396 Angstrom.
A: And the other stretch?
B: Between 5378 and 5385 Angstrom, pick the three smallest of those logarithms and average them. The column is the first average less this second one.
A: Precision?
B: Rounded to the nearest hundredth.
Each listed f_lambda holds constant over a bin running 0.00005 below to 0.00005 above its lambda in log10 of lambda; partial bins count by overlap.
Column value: 0.05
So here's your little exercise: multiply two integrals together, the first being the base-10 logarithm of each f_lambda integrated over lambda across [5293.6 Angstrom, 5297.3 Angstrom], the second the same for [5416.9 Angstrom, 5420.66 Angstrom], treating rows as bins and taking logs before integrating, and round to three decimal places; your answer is 0.011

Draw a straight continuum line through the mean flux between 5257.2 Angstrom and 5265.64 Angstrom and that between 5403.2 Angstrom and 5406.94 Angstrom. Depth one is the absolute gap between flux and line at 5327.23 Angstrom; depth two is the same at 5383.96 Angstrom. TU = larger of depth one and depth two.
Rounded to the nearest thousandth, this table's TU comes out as 0.181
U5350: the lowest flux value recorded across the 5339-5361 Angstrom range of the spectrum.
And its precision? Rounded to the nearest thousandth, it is 0.924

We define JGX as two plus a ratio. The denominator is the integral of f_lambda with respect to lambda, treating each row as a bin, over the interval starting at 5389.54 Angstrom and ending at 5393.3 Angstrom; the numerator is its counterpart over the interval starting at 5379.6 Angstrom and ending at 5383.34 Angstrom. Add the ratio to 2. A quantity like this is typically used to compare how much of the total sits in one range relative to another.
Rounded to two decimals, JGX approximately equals 2.89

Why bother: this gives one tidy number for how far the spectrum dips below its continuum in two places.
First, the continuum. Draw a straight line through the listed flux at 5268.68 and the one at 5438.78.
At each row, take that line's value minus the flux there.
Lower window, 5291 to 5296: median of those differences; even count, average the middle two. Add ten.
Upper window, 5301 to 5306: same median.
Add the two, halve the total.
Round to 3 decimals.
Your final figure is 5.185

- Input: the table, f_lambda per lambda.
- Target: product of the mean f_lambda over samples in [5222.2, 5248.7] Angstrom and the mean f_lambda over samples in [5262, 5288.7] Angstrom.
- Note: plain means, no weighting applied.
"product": 0.74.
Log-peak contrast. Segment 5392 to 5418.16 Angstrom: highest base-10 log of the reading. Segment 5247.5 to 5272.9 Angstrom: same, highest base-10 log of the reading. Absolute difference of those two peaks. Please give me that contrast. 0.073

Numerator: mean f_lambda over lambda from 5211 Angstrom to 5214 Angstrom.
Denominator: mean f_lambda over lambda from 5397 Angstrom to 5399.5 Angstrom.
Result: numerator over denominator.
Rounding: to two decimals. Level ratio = 0.73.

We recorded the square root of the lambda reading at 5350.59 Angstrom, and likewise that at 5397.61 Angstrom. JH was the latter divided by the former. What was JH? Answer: 1.091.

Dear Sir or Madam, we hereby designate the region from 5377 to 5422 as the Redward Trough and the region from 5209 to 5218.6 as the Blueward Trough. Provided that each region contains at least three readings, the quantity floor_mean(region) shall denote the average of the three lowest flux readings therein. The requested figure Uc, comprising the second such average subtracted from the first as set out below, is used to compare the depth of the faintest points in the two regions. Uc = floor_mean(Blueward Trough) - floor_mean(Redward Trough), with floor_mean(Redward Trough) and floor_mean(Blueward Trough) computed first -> -0.17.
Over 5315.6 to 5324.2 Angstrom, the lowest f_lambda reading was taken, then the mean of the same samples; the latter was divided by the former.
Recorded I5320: 1.02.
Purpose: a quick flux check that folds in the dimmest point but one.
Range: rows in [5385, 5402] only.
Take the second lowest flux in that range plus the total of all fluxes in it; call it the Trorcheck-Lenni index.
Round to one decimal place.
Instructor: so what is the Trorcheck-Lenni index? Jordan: 16.5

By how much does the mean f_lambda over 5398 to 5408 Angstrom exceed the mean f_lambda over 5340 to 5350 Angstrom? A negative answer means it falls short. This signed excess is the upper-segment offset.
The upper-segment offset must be 0.17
